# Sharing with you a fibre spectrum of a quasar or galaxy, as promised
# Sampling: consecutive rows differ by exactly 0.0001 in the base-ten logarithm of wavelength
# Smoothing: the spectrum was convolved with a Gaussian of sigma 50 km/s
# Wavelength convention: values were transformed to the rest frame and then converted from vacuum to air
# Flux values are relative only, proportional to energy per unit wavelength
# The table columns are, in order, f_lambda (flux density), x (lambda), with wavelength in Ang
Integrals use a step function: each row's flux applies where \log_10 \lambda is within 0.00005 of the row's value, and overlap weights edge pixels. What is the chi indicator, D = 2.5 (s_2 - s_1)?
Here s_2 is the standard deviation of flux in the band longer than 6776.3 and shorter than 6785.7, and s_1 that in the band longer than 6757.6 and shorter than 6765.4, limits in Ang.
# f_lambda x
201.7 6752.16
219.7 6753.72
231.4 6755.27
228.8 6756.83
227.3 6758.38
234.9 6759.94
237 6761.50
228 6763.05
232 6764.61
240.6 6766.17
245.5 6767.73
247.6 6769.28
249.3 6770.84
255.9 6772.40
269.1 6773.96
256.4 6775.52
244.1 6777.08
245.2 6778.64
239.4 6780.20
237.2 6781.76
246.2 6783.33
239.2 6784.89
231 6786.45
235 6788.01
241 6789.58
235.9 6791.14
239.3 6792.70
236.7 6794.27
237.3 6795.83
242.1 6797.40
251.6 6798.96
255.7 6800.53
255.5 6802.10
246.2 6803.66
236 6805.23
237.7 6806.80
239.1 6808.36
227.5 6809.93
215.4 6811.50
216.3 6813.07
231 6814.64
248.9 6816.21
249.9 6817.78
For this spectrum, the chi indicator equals -1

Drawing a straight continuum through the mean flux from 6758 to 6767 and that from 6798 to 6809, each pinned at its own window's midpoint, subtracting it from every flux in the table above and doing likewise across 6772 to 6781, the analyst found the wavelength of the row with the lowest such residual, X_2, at 6780.20 Ang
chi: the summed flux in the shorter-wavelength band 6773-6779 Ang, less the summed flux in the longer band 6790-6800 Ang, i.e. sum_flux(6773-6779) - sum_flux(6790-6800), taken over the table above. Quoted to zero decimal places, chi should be -428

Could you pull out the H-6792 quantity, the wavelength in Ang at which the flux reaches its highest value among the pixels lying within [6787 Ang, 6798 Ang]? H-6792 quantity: 6797.40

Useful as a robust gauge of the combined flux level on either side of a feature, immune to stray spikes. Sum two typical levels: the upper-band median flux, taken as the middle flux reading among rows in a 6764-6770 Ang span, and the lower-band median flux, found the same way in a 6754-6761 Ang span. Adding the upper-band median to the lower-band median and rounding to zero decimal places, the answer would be 473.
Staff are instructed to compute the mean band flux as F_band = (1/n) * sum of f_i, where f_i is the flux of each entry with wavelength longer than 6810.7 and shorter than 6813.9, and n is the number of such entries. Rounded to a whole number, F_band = 216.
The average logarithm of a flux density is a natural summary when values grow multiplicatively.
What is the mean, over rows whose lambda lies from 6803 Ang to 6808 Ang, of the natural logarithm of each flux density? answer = 5.48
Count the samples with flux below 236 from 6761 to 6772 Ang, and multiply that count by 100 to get 200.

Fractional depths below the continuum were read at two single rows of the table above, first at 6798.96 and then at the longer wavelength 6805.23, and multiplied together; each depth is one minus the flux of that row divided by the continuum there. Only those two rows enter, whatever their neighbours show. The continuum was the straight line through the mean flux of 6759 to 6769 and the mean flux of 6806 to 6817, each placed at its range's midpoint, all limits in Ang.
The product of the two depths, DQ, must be 0.0016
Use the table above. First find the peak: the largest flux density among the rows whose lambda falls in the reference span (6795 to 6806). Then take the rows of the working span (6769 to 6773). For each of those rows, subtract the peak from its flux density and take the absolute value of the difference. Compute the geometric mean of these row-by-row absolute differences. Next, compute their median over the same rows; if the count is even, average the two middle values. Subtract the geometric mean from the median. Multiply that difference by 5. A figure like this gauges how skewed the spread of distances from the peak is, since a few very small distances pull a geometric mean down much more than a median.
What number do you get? 21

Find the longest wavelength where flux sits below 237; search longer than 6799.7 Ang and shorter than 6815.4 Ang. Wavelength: 6814.64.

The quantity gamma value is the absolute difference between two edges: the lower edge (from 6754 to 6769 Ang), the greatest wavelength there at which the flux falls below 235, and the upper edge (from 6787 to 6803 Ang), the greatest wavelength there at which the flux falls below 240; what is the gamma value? 31.2 Ang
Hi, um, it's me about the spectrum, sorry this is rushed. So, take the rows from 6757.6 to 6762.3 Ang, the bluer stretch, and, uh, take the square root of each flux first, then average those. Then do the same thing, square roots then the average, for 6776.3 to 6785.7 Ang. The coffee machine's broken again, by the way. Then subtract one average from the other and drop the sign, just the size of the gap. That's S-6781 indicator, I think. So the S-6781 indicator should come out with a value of 0.3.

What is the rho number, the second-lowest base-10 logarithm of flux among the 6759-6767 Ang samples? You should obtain 2.37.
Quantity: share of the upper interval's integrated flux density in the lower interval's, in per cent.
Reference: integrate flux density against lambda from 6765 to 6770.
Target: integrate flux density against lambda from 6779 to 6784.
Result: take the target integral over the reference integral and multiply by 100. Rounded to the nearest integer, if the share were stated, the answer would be 99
